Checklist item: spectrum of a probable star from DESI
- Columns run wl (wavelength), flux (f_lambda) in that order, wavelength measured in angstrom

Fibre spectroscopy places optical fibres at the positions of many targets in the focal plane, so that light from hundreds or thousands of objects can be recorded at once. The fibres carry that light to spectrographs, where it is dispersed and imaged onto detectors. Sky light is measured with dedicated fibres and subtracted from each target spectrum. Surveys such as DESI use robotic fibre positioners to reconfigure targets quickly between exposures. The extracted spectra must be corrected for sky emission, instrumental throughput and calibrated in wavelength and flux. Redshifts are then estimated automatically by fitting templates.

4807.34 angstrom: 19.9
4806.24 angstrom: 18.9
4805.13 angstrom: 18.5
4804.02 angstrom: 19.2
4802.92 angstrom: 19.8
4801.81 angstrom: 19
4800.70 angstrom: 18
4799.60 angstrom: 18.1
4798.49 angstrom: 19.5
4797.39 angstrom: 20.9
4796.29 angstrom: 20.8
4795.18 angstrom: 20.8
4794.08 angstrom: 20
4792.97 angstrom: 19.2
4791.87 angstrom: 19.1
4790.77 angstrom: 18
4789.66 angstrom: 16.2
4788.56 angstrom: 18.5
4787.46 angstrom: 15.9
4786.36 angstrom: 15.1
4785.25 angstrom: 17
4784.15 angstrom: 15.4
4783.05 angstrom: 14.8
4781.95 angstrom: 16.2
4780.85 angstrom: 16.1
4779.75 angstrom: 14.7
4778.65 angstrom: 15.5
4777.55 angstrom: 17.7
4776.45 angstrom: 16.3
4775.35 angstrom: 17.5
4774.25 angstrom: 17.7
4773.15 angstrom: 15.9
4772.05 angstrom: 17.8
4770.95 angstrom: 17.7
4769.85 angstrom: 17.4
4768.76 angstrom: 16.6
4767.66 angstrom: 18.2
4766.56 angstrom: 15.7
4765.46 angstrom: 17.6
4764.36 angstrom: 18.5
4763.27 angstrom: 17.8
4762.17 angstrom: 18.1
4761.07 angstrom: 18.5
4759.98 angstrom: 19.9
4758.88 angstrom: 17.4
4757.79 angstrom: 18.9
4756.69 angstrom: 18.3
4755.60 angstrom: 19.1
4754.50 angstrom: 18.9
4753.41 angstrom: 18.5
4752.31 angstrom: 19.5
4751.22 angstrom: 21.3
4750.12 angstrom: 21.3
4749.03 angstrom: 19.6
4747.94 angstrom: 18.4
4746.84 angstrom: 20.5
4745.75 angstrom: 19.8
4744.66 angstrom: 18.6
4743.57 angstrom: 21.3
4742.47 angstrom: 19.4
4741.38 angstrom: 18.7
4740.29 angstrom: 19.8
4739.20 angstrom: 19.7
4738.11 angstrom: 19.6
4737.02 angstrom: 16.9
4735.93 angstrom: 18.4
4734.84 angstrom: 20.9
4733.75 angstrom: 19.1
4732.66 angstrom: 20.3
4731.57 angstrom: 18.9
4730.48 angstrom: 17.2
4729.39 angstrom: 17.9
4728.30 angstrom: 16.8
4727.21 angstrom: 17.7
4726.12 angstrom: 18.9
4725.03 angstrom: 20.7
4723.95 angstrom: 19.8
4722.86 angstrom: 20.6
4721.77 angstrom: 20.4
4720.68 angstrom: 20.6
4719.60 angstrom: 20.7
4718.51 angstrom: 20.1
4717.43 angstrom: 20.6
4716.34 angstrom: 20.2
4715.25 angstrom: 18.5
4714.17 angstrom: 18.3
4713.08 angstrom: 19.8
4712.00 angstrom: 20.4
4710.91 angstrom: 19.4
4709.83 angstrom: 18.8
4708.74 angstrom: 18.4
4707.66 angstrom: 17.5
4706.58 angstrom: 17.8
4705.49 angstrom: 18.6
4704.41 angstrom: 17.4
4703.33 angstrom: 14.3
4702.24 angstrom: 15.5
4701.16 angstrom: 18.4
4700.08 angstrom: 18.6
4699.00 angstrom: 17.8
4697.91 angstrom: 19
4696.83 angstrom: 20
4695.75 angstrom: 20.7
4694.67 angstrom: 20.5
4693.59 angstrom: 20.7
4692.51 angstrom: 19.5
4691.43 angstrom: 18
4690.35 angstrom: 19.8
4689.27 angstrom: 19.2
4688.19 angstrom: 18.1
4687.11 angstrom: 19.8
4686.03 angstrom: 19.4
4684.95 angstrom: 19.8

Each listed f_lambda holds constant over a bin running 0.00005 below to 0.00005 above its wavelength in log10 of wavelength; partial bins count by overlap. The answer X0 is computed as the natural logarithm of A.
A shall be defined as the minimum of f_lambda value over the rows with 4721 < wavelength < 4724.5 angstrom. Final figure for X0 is 2.99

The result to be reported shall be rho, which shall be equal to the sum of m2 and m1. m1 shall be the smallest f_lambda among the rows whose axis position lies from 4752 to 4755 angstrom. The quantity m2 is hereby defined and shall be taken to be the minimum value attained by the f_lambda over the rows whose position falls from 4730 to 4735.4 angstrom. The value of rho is 35.7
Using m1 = 18.5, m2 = 17.2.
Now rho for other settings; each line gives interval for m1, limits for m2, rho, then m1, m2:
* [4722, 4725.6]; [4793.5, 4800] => 37.9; 19.8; 18.1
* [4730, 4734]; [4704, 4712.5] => 34.6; 17.2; 17.4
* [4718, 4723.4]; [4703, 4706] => 34.4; 20.1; 14.3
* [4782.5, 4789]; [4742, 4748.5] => 33.2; 14.8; 18.4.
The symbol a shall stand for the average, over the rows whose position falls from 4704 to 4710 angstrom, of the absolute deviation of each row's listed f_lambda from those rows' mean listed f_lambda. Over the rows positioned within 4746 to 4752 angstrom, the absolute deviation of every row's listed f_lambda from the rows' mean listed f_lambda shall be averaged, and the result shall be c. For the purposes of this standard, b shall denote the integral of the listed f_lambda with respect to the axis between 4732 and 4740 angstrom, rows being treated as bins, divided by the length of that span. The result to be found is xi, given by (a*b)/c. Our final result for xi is 10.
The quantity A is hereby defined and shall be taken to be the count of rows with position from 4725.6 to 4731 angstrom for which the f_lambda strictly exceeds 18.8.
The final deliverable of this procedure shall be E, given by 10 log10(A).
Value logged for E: 0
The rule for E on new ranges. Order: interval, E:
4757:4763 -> 3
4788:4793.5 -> 3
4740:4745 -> 5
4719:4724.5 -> 7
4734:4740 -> 5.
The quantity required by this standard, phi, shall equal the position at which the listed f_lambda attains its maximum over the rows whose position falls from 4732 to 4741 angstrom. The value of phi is 4734.84 angstrom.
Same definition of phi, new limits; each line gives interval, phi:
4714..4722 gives 4719.60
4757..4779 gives 4759.98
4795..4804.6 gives 4797.39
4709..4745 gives 4743.57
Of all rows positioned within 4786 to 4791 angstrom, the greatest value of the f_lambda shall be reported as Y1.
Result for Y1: 18.5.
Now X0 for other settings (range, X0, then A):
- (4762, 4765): 2.88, 17.8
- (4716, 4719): 3.00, 20.1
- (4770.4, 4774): 2.77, 15.9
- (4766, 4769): 2.75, 15.7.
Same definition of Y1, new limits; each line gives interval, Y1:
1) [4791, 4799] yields 20.9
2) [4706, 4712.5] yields 20.4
